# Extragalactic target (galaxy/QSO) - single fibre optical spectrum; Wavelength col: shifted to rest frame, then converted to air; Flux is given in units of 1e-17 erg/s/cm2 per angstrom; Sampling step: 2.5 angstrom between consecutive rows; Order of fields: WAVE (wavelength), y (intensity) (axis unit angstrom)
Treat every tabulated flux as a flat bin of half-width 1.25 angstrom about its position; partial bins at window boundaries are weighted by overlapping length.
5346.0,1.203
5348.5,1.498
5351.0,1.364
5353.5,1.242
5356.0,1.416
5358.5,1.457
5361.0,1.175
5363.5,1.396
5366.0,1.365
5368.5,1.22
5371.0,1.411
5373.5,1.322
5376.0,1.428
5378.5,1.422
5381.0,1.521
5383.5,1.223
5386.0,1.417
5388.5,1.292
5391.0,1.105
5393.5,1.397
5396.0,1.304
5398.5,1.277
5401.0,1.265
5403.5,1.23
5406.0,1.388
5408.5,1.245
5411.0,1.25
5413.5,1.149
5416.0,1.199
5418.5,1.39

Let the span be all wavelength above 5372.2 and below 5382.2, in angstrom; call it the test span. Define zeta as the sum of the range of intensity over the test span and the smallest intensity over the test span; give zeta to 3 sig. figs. 1.52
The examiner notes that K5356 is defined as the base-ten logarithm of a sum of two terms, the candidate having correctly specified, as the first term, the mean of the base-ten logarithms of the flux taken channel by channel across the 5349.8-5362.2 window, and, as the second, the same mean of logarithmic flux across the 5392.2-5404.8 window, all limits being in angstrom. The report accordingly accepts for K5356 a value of -0.630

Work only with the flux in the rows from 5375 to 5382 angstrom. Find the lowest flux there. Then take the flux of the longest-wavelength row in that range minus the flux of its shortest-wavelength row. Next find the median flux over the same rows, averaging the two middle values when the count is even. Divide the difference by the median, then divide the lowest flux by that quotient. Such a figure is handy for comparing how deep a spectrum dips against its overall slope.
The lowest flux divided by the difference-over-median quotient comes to 22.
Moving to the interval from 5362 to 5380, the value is 66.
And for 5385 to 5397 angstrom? -13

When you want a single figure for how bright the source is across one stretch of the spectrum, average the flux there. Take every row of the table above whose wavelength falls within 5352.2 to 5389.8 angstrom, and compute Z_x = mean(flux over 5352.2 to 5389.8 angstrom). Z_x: 1.35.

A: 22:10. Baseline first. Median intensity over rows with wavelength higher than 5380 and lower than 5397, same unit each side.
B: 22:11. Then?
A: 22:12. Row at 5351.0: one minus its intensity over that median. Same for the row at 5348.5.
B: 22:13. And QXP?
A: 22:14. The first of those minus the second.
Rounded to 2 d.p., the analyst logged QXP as 0.10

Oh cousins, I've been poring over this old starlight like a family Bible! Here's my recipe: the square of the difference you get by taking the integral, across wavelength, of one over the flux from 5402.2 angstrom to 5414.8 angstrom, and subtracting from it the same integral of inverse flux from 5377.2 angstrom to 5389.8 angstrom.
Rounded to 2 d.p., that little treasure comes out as 0.76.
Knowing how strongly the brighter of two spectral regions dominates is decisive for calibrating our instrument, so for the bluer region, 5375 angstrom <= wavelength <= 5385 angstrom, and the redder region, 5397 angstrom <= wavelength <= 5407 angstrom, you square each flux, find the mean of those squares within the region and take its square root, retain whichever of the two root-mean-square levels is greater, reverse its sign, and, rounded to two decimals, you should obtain -1.40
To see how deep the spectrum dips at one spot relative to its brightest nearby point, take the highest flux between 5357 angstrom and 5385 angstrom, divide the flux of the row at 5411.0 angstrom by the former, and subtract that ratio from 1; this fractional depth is 0.18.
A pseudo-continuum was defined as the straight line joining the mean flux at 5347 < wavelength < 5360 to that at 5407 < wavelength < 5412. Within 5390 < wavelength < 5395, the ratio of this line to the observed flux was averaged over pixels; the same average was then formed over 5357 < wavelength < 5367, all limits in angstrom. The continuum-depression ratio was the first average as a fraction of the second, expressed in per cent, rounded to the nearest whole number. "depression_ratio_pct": 102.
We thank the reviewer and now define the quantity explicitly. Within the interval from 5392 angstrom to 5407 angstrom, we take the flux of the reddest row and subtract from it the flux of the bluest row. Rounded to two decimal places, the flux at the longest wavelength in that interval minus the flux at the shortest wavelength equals -0.01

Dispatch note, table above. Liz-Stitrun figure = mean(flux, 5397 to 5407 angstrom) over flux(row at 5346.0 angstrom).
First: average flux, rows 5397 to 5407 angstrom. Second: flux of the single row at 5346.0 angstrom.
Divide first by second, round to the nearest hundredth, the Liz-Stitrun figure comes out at 1.07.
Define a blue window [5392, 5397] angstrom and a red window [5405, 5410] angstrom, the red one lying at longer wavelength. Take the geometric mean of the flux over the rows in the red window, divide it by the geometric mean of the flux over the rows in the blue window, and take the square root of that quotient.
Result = 0.99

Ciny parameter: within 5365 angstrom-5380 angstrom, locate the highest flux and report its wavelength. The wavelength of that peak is 5376.0 angstrom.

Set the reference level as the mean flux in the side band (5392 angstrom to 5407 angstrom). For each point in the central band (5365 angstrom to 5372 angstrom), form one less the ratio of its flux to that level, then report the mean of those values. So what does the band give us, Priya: -0.017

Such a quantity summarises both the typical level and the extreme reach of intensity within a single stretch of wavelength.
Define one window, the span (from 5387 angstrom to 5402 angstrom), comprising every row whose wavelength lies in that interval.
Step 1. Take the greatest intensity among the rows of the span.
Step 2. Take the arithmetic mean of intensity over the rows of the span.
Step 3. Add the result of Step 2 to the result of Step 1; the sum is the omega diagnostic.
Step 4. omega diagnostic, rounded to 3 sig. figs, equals 2.67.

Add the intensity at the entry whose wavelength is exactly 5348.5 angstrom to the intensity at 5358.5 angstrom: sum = 3.0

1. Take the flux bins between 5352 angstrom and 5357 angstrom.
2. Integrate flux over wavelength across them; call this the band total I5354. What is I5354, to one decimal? 6.6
